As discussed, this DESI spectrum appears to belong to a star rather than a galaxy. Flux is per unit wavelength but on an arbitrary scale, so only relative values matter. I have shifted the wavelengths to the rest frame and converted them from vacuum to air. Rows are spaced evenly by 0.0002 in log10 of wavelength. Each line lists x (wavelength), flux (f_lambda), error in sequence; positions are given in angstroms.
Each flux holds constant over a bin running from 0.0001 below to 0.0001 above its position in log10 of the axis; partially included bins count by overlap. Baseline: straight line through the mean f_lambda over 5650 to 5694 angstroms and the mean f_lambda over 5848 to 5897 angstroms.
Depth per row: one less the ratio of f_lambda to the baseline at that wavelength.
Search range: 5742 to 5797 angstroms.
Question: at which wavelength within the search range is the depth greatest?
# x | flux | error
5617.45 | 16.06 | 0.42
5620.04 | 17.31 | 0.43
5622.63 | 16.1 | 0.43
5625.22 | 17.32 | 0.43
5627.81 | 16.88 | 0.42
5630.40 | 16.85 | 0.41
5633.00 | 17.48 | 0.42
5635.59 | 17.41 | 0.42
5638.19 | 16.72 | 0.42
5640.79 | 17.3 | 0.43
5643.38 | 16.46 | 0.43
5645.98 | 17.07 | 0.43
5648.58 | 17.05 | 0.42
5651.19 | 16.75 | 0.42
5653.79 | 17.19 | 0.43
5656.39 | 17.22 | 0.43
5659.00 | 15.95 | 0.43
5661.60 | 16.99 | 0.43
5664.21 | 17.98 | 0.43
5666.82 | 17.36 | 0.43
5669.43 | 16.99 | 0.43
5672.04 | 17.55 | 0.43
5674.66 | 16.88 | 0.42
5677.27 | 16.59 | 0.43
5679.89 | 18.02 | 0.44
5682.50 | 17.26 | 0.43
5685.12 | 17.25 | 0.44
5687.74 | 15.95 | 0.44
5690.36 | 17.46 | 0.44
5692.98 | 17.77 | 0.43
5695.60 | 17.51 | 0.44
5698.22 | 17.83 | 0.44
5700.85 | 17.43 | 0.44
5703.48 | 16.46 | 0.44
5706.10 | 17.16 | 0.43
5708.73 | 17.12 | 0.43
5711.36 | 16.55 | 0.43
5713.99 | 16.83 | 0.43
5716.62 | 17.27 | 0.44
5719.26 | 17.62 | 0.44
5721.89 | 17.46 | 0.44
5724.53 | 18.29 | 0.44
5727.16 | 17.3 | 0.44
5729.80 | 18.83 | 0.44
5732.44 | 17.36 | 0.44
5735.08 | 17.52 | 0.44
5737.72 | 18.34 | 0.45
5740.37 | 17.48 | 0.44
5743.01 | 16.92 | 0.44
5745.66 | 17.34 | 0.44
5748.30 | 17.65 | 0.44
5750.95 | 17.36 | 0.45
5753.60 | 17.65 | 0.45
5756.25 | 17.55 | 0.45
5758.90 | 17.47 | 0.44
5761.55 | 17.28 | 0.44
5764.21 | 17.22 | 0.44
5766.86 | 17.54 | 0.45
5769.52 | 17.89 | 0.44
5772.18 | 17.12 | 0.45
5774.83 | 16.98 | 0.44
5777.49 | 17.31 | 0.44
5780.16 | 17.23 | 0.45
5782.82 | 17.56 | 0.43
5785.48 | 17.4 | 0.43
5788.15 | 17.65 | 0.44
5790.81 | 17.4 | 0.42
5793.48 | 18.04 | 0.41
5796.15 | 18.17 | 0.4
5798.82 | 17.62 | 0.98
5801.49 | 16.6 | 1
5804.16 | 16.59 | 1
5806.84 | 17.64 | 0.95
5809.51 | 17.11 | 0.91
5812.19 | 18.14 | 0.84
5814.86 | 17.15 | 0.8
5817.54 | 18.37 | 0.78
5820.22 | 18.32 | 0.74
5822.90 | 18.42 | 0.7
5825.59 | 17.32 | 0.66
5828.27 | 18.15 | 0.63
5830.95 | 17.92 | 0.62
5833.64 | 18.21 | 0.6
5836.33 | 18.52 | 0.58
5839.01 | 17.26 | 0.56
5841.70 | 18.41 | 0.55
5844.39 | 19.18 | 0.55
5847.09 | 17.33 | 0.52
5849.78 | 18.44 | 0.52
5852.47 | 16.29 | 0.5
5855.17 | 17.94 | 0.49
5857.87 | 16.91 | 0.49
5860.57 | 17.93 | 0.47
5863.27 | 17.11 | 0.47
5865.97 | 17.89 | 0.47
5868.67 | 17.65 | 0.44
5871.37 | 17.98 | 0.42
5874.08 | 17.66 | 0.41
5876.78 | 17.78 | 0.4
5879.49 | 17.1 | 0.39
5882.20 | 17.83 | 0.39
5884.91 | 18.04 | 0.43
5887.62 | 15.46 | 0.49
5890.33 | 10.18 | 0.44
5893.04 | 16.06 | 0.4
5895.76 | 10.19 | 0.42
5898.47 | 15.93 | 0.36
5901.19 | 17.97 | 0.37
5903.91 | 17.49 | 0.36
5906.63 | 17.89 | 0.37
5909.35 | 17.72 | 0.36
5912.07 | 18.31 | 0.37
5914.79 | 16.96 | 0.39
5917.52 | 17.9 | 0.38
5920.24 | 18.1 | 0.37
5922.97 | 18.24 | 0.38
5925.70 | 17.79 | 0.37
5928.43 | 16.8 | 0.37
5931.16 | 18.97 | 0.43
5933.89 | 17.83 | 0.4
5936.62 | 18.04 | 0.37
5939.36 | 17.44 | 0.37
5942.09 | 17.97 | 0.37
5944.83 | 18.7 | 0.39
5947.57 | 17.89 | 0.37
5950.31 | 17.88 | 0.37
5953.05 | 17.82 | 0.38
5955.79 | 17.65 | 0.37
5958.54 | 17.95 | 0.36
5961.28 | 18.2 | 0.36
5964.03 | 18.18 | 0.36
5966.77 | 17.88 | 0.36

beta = 5743.01 angstroms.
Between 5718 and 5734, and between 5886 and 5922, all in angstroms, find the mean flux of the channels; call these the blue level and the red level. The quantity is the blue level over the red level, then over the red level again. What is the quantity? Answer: 0.068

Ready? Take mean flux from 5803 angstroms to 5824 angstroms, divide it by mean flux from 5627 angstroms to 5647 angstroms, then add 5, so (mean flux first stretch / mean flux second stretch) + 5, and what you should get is 6.04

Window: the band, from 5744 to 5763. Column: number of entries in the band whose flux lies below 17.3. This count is 1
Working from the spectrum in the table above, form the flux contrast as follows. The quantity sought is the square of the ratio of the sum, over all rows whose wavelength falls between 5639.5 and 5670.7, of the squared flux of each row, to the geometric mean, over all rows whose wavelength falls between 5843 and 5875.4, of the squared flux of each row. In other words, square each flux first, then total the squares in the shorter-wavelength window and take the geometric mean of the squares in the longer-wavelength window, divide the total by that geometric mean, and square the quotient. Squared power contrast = 124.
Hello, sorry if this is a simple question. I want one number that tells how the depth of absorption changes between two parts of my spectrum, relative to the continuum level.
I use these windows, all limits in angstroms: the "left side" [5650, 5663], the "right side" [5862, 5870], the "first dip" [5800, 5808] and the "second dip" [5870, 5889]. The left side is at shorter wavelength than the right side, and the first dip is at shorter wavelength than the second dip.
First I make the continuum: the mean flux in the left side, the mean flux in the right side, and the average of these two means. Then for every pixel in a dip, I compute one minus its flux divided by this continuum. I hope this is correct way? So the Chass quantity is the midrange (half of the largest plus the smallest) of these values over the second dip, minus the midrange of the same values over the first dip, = 0.021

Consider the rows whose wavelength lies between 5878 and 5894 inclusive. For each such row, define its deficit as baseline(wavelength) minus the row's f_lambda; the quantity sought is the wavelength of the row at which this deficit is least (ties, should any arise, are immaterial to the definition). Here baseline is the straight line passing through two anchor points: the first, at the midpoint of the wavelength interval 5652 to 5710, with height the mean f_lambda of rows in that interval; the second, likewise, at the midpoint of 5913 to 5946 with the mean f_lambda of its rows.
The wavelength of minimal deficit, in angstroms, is 5884.91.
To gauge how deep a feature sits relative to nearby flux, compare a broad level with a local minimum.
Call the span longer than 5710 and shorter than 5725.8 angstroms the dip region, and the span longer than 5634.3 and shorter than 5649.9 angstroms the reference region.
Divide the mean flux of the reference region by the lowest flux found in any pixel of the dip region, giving 1.027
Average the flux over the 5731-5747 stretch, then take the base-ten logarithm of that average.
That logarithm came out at 1.243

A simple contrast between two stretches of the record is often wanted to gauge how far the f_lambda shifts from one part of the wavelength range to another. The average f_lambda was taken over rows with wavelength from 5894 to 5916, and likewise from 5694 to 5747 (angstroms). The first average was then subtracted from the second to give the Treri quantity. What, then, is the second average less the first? 0.9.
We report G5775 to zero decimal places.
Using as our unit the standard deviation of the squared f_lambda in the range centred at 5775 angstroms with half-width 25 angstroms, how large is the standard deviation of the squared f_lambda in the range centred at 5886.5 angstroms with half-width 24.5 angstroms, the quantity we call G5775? 6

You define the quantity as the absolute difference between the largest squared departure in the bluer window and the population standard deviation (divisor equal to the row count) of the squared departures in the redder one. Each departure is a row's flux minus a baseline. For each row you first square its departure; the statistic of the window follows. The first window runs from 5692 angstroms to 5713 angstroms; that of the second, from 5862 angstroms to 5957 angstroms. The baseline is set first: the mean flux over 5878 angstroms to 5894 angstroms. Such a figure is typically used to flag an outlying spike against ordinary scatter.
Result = 2.5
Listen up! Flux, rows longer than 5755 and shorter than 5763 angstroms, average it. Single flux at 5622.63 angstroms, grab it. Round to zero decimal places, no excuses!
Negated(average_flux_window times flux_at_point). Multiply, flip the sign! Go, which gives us -281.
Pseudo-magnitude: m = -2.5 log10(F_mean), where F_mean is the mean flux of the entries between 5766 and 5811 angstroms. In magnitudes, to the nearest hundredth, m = -3.10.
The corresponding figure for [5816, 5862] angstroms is -3.13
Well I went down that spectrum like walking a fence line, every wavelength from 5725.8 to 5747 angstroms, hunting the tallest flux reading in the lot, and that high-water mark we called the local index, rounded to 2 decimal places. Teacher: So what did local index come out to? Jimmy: 18.83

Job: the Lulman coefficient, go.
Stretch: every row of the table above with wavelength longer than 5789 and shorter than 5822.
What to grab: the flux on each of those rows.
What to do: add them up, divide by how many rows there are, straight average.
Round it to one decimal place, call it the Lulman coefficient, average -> 17.6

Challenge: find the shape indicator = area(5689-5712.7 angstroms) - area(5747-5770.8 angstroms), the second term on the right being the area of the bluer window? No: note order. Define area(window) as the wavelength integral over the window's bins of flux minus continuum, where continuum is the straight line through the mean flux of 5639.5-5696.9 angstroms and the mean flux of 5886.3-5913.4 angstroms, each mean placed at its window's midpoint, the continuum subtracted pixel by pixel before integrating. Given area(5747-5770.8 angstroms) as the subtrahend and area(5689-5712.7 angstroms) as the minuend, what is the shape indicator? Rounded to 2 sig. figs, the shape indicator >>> -15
